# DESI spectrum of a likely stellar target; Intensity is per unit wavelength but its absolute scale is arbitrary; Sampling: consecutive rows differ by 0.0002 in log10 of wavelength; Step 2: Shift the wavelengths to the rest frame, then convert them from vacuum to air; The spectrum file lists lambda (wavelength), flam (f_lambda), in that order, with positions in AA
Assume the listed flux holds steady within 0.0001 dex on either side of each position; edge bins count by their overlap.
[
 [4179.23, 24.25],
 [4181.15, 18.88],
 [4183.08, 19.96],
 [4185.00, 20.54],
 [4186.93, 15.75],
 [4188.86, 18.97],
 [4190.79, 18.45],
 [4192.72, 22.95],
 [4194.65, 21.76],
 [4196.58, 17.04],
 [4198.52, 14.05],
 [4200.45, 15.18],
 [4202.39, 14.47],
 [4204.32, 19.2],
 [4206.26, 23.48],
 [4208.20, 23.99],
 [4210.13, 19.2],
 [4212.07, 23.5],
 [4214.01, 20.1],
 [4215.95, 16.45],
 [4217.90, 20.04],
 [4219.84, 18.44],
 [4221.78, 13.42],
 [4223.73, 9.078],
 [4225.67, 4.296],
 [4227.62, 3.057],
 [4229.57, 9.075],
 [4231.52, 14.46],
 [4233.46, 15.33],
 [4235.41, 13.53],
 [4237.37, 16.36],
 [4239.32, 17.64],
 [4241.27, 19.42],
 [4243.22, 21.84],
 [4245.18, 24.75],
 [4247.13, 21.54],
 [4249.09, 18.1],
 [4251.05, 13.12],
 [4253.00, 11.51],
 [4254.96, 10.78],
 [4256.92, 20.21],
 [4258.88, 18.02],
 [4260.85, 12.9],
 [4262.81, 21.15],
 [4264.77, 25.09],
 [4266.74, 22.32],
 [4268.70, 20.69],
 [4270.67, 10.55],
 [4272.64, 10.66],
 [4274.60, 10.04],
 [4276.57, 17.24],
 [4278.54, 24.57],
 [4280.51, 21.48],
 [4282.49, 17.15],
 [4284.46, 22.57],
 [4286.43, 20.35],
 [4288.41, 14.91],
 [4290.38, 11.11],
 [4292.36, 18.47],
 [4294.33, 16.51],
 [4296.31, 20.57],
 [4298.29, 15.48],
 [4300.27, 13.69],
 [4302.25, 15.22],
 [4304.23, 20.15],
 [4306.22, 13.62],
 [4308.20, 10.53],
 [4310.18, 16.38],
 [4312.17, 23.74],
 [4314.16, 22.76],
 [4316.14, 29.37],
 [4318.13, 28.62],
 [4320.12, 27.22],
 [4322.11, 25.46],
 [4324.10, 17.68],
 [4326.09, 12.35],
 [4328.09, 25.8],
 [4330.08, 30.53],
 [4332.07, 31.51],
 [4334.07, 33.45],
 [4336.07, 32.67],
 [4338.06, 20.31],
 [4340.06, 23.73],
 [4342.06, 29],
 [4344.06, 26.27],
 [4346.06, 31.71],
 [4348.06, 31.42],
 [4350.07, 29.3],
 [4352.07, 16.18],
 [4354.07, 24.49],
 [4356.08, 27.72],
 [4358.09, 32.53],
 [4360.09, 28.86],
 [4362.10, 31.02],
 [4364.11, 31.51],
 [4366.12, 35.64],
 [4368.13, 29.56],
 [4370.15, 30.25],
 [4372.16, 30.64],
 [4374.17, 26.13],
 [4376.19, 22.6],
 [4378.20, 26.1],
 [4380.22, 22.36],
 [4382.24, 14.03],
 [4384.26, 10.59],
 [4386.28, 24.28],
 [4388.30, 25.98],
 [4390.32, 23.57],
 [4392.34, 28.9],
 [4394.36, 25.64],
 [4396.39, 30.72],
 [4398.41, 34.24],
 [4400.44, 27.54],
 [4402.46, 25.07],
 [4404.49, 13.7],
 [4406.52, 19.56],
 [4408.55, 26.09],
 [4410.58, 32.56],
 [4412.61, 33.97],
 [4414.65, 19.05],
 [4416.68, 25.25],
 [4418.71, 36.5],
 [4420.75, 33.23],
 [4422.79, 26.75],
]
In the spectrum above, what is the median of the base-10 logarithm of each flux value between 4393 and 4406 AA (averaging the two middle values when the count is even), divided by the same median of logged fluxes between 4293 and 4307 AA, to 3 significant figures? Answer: 1.20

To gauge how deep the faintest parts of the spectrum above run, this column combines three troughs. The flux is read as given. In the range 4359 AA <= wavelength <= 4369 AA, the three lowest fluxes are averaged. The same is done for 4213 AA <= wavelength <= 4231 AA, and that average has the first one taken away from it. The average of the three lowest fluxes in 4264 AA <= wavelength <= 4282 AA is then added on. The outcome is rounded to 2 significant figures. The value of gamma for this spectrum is -14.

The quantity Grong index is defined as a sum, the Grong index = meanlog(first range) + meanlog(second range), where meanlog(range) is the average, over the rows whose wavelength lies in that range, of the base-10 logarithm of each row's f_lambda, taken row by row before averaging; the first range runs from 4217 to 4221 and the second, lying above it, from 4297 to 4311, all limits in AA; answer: 2.45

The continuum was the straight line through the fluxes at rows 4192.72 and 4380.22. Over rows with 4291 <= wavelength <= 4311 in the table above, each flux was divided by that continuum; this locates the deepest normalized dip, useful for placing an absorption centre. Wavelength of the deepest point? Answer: 4308.20 AA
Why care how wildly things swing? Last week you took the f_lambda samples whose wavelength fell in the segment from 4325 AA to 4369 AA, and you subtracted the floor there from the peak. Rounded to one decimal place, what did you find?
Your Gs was 23.3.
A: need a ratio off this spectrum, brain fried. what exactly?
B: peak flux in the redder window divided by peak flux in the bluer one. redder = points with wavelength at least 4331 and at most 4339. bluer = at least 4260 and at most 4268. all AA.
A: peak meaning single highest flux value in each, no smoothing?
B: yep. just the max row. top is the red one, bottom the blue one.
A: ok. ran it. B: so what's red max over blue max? 1.33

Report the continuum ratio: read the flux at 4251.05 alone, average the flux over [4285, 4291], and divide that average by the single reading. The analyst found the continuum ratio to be 1.2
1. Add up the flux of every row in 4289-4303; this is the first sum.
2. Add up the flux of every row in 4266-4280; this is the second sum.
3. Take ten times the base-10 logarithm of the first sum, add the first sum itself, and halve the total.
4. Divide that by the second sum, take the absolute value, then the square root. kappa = 0.753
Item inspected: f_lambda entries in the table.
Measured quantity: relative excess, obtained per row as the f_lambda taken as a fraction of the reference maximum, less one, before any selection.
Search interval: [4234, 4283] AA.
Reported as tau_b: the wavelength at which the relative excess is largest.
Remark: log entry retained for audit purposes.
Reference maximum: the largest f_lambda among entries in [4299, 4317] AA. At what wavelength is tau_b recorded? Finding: 4264.77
